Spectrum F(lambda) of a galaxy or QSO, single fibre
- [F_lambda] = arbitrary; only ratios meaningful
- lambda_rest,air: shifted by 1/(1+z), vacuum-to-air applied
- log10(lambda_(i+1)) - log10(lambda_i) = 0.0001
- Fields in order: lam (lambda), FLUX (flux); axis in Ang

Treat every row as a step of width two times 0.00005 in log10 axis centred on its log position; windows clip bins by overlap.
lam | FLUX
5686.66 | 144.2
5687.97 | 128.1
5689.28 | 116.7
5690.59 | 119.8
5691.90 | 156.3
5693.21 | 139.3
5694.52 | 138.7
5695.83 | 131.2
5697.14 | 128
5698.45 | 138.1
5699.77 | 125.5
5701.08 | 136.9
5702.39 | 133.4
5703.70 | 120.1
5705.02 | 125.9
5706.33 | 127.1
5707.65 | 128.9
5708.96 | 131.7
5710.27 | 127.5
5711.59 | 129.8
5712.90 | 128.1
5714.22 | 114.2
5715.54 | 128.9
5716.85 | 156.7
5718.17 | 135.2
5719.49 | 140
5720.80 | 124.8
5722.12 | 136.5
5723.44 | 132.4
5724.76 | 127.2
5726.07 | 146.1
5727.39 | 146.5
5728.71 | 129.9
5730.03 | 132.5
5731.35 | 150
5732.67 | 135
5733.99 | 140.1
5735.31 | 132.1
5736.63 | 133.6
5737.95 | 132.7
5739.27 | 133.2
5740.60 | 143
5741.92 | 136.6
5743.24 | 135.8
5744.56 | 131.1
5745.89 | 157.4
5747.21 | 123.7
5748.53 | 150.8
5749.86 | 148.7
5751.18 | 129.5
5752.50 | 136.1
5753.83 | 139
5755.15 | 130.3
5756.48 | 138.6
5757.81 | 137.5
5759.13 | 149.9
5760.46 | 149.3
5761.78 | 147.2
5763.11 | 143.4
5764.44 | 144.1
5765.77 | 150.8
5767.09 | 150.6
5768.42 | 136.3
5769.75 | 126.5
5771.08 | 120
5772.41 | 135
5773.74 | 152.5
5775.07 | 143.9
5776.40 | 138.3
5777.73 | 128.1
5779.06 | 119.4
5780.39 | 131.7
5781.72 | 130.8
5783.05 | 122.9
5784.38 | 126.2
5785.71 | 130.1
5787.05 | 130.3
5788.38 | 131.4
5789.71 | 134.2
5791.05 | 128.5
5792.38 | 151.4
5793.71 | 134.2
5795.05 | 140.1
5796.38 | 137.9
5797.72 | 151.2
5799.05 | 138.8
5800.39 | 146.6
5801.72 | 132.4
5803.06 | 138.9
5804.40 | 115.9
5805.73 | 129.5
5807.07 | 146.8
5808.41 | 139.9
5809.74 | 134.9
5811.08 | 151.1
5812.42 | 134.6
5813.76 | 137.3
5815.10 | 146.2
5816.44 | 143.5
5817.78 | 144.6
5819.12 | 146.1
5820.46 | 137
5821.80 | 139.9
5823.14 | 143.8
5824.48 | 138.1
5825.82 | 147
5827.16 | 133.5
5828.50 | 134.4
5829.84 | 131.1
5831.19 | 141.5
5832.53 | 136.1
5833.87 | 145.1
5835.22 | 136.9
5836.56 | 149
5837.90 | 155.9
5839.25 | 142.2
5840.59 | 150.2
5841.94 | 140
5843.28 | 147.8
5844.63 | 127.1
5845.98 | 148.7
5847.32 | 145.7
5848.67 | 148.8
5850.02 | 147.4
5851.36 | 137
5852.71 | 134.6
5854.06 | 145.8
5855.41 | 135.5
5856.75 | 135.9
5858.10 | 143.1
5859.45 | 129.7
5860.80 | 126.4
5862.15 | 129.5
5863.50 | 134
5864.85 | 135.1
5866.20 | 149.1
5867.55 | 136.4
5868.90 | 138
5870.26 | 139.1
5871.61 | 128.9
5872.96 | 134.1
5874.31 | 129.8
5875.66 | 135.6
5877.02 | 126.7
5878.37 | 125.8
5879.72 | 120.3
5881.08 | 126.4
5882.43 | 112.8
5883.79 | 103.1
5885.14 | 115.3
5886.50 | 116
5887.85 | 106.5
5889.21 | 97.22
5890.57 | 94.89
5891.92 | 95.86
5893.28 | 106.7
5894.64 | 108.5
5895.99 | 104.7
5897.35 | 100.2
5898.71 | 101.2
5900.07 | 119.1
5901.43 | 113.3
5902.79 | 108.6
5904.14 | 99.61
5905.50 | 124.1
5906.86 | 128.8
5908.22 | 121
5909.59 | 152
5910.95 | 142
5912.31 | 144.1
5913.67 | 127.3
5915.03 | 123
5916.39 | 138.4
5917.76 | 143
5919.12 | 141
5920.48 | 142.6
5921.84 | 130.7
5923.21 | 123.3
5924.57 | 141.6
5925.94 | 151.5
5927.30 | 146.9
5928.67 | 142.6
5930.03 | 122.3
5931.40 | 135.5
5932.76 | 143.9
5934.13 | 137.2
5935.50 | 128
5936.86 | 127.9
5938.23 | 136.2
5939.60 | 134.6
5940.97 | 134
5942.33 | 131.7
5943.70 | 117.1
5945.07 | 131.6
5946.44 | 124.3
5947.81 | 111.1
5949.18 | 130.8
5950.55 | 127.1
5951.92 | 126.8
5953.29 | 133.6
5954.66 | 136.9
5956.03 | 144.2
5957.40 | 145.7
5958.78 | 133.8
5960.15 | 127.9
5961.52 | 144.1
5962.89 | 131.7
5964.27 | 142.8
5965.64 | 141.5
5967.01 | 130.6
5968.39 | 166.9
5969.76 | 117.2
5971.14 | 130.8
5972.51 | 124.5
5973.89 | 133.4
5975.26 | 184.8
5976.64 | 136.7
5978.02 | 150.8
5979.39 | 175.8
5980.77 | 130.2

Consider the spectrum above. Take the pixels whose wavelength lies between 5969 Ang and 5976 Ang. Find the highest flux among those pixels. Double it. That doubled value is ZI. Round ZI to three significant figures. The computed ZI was 370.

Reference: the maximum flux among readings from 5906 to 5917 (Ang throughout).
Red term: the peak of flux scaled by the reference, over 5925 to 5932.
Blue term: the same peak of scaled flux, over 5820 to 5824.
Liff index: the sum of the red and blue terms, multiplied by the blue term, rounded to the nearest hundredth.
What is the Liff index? 1.84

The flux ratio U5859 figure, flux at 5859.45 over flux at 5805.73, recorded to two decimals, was 1.00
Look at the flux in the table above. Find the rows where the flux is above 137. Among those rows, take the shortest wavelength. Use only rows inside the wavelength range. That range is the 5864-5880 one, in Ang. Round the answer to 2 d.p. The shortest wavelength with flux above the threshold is 5866.20 Ang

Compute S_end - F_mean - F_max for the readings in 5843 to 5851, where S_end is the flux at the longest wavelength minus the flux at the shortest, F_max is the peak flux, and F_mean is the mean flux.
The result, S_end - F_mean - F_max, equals -293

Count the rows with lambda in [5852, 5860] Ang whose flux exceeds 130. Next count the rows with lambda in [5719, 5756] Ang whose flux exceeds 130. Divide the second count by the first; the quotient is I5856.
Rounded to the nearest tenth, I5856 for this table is 4.6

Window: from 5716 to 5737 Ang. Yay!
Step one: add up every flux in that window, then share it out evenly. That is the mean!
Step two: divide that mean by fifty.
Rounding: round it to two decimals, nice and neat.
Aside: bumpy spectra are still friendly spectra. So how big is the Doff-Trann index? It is 2.75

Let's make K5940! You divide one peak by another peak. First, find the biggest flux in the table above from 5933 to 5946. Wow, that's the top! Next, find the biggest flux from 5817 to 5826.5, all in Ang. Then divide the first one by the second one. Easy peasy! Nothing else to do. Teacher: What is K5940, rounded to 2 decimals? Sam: 0.93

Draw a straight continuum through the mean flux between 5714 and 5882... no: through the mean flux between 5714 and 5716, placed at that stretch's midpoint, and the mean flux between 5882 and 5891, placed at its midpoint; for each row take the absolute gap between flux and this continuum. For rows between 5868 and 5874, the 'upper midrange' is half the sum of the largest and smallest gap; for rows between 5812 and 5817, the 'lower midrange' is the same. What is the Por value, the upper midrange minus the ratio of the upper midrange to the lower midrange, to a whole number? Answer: 25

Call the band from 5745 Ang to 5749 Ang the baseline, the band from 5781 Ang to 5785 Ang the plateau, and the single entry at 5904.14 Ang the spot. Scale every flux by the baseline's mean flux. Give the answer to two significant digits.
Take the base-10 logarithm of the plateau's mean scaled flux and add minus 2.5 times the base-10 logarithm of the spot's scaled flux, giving 0.34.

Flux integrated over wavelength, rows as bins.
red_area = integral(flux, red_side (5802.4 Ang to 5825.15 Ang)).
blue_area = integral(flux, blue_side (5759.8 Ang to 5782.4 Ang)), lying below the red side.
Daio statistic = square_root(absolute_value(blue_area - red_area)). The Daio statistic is 7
